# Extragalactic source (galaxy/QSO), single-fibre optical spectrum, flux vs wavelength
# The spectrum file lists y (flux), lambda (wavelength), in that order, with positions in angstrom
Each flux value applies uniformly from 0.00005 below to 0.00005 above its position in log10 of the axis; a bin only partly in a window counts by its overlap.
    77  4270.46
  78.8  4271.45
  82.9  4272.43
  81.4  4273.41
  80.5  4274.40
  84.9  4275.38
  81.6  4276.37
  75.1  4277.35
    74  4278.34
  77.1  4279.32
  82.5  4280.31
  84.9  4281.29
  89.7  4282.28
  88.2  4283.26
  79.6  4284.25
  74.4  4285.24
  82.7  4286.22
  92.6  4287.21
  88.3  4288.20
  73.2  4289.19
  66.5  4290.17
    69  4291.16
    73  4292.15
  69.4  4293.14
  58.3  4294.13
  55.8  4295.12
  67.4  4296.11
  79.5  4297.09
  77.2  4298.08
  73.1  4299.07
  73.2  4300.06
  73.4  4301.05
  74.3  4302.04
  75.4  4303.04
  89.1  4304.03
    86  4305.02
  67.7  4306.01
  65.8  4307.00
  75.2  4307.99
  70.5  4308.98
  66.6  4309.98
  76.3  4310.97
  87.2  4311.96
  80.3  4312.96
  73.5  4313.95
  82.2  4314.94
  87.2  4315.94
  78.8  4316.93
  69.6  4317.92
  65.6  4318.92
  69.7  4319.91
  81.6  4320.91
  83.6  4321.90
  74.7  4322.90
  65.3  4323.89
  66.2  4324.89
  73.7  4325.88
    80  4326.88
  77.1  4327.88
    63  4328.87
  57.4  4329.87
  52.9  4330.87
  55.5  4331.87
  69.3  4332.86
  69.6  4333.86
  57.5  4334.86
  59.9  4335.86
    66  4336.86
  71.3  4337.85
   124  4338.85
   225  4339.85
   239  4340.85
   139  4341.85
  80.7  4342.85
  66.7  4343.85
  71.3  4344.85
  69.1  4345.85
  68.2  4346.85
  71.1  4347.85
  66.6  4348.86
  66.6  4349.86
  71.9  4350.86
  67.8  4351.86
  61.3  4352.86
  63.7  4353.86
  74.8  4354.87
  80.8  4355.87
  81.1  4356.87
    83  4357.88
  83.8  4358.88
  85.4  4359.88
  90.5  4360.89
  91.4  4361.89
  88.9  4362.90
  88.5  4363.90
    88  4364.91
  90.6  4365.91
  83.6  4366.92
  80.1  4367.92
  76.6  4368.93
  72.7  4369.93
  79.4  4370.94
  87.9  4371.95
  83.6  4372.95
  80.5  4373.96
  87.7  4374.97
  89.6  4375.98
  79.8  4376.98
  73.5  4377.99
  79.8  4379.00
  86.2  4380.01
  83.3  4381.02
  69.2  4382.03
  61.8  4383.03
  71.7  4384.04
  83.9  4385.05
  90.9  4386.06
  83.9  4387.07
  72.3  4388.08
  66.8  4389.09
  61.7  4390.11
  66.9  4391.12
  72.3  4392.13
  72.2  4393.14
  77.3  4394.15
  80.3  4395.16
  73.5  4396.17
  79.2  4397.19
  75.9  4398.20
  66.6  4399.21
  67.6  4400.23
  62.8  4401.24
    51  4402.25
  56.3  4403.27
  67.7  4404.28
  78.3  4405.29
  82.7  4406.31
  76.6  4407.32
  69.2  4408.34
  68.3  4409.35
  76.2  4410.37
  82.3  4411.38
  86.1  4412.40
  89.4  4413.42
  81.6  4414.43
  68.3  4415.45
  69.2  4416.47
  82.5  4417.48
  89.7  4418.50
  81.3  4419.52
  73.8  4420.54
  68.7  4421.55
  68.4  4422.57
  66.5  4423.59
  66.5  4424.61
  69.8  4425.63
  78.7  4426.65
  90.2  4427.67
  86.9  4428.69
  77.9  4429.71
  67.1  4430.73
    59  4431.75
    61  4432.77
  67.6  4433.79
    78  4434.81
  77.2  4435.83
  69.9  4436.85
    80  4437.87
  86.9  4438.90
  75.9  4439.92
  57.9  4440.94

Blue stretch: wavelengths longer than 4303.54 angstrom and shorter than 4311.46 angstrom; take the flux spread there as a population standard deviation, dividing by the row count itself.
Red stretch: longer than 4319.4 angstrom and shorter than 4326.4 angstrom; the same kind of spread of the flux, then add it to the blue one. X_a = 15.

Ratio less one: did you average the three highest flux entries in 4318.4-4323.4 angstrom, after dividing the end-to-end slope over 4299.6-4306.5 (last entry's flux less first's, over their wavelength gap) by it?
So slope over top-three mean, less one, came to -1.01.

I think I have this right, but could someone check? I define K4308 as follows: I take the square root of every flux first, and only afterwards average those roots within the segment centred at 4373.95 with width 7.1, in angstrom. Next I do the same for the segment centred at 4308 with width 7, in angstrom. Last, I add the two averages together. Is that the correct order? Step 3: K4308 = 17.68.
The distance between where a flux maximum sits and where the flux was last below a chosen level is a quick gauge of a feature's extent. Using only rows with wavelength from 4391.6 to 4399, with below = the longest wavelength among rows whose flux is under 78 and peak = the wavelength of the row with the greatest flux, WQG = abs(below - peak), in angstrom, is 3.0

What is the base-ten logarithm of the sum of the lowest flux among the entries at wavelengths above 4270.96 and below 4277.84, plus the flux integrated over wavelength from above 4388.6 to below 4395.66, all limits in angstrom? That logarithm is 2.76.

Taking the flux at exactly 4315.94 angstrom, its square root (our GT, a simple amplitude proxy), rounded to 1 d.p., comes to 9.3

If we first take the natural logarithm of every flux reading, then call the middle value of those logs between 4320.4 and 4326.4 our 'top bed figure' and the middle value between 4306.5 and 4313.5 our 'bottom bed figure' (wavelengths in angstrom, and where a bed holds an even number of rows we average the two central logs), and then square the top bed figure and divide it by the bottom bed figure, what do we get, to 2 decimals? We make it 4.29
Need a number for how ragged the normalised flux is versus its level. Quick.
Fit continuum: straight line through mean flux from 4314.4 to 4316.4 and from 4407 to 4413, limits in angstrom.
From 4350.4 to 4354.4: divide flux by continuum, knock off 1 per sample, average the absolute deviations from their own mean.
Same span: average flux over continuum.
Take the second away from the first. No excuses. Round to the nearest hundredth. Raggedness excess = -0.77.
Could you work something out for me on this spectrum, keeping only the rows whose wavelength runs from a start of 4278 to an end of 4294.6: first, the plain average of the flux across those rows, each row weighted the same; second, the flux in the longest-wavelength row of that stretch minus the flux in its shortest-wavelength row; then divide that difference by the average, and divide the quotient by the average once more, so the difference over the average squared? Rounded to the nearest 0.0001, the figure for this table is -0.0026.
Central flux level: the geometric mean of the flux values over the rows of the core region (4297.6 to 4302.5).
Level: 74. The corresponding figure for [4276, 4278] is 78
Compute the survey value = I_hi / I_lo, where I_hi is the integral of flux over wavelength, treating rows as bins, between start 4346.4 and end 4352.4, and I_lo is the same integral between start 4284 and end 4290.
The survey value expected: 0.85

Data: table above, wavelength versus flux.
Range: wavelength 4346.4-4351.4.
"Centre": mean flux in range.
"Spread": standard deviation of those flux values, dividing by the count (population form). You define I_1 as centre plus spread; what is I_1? 71.1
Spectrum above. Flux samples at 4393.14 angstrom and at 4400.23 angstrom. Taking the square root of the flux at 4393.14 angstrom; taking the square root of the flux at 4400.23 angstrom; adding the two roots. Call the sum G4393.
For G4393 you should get 16.7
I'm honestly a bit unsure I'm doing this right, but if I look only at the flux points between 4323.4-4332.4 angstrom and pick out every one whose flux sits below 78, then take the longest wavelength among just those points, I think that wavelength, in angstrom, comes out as 4331.87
